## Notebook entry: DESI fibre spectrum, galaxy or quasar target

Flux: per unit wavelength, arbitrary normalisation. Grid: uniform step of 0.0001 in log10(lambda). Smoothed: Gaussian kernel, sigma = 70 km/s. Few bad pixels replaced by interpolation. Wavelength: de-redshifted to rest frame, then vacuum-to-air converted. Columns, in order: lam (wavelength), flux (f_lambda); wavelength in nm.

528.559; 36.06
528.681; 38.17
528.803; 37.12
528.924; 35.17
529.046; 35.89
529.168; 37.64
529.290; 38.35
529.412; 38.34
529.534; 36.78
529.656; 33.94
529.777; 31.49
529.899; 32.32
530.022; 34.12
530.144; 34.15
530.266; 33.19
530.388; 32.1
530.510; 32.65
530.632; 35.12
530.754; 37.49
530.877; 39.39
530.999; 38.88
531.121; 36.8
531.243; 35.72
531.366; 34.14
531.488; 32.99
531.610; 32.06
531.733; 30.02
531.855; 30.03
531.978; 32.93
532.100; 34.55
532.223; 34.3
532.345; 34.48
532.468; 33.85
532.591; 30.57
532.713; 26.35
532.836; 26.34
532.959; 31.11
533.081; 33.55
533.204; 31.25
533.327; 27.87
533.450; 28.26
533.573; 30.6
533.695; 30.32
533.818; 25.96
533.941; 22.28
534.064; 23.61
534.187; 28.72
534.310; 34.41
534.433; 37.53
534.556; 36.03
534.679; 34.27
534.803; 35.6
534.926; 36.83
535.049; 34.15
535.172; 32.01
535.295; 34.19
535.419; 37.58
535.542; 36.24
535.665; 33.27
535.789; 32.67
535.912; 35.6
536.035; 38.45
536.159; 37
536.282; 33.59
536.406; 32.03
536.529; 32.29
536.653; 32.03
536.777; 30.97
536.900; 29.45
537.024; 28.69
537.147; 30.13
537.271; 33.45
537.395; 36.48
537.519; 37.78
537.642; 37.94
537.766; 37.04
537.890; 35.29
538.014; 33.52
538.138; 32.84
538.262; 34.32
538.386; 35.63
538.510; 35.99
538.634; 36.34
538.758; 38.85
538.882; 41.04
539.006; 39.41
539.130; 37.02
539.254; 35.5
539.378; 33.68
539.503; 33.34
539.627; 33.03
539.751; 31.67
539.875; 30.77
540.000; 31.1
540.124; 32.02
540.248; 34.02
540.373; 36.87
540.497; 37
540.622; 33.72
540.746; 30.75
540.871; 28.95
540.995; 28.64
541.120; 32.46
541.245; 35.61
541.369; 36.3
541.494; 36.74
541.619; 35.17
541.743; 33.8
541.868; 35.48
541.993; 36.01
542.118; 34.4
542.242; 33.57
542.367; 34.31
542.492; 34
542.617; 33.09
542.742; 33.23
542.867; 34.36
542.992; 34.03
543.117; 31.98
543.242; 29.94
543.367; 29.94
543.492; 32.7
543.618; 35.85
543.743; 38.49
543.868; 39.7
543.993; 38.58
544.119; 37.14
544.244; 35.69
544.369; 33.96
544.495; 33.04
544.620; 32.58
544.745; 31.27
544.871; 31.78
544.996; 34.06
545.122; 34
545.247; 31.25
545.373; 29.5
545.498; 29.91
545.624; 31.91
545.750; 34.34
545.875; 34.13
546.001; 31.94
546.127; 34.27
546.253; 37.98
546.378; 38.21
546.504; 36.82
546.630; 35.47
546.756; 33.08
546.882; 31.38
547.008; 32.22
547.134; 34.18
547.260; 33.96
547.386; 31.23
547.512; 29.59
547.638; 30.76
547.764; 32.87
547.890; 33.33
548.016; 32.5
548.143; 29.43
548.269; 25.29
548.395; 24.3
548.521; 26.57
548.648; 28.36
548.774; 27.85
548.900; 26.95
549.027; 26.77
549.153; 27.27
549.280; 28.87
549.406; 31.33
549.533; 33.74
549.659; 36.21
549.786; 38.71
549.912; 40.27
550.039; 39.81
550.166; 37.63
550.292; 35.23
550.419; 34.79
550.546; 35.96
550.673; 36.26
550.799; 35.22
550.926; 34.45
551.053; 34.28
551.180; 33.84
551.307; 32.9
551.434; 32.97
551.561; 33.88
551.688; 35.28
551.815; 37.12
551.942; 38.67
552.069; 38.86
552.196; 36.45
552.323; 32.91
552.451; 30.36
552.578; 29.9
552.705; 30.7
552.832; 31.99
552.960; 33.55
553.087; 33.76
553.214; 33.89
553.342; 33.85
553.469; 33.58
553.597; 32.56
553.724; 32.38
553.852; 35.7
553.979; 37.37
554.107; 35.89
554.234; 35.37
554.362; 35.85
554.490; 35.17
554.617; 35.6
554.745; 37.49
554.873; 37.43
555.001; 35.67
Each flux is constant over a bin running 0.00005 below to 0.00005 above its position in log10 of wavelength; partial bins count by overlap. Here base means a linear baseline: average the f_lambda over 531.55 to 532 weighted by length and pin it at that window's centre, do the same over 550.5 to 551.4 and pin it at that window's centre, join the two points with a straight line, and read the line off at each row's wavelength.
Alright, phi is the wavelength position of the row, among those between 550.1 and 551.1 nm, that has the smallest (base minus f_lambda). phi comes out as 550.166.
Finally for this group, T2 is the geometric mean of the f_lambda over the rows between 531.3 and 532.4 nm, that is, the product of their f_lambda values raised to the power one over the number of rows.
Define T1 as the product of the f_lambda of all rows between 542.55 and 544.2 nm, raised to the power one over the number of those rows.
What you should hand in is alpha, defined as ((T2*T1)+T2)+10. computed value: 1171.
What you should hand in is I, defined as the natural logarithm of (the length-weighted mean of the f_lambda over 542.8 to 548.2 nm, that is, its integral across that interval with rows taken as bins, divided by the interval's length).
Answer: 3.51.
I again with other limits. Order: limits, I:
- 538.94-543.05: 3.52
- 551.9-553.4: 3.52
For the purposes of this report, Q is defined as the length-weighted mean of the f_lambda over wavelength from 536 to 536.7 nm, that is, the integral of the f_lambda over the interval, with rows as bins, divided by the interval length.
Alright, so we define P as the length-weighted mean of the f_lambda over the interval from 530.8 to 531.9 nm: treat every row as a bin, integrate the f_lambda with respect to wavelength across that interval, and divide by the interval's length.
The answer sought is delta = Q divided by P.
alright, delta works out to 0.99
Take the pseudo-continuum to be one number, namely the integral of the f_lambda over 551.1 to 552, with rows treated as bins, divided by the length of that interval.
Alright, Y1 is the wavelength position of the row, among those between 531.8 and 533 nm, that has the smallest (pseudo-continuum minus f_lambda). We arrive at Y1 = 532.100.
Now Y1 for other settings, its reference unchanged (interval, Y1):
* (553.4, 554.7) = 553.979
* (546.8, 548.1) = 547.134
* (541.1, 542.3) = 541.494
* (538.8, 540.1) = 538.882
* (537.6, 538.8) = 538.758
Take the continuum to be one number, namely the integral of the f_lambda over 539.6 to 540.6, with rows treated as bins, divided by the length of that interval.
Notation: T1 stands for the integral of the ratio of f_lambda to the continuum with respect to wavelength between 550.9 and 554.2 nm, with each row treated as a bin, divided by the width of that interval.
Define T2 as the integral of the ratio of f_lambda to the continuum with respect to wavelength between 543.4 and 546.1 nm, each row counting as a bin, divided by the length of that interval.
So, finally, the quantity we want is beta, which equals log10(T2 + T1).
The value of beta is 0.309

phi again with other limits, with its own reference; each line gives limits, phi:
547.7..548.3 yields 547.890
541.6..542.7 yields 541.993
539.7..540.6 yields 540.497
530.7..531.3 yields 530.877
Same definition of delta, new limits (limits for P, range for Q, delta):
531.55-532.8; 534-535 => 1.05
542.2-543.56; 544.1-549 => 0.98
